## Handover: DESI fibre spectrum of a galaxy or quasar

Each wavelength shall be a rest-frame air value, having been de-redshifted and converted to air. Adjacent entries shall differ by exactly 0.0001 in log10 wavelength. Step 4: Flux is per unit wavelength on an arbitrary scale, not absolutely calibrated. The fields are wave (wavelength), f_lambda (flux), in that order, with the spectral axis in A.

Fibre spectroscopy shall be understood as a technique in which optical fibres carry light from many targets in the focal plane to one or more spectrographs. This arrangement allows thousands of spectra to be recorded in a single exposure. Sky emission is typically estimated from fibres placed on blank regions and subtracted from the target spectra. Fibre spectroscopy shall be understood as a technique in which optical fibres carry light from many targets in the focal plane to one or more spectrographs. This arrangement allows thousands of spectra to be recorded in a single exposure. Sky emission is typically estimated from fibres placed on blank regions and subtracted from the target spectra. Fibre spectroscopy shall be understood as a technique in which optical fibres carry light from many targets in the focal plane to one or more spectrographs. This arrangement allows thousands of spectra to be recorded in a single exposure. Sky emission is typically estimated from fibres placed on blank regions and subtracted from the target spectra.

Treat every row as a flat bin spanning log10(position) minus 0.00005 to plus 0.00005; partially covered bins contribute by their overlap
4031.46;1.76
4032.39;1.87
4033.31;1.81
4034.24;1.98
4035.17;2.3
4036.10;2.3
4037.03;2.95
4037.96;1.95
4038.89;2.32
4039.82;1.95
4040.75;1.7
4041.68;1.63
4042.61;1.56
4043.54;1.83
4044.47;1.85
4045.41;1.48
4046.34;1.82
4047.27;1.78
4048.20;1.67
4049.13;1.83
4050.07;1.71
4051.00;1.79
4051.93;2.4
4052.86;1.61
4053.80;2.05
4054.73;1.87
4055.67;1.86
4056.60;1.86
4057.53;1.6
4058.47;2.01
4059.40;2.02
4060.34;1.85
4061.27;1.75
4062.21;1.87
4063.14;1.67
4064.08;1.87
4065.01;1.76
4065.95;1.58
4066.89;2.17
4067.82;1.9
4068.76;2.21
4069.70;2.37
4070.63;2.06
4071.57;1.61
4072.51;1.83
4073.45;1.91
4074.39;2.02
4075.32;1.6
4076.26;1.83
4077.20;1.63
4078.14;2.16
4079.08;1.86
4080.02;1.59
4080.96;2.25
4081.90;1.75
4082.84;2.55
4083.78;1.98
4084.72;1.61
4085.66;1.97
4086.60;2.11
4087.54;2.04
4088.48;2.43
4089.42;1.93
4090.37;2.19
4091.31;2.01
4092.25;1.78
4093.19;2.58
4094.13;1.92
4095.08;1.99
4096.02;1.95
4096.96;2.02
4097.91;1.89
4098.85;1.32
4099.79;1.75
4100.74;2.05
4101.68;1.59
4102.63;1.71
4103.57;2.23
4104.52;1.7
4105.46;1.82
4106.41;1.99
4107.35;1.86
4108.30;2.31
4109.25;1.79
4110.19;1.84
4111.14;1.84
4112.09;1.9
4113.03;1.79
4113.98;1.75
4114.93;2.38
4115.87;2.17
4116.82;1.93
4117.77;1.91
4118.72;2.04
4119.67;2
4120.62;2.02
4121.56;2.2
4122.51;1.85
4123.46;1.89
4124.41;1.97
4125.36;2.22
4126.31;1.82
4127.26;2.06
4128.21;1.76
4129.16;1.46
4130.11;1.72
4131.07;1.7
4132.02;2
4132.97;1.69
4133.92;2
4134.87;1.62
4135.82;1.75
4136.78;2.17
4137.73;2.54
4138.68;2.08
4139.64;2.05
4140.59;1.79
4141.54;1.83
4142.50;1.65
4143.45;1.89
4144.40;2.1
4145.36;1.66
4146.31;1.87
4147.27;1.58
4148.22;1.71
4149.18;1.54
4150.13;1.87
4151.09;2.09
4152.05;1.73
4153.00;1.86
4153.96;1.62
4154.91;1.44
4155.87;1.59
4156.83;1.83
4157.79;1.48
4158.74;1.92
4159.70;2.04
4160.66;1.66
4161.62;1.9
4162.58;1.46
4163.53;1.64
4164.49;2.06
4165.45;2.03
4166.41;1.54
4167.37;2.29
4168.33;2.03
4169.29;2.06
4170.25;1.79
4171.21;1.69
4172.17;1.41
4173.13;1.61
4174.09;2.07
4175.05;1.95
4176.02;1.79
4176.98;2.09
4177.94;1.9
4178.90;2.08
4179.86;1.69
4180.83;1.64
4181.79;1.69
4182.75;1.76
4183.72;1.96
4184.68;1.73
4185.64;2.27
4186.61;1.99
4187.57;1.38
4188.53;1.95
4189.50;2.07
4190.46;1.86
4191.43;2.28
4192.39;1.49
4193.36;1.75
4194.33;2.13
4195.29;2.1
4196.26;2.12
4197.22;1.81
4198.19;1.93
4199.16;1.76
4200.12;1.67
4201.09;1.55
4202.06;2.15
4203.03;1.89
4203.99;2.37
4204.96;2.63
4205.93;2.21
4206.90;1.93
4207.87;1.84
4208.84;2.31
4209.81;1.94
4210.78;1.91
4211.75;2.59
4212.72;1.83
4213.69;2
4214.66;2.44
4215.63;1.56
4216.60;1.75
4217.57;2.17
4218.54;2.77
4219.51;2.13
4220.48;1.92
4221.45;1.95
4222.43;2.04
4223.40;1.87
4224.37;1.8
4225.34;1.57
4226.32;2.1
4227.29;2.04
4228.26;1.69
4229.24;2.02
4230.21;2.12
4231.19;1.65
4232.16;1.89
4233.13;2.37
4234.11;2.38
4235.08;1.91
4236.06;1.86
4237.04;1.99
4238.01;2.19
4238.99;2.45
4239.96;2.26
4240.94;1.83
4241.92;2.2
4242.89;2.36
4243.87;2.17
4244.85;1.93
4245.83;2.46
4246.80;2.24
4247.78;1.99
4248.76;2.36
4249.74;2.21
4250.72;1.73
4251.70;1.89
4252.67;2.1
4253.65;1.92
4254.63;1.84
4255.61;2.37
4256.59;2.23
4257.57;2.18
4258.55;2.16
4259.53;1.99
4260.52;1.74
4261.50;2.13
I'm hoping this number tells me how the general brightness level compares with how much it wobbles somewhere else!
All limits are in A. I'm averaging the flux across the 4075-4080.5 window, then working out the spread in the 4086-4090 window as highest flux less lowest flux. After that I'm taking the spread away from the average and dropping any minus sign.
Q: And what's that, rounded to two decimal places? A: 1.28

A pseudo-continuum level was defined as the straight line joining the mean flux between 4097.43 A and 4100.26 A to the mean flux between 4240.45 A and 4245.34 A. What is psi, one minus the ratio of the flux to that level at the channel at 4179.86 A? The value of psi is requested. 0.11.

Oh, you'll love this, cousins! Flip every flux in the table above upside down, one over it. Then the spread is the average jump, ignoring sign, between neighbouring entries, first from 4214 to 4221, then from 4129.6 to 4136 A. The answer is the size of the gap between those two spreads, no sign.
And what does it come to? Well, 0.038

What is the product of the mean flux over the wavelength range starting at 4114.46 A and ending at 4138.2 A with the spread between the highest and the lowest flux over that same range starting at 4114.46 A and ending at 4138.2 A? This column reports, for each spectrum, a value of 2.11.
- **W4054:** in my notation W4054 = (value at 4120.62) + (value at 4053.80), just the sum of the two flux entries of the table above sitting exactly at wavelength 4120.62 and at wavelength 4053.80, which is 4.07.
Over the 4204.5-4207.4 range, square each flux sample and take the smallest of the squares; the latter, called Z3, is 3.72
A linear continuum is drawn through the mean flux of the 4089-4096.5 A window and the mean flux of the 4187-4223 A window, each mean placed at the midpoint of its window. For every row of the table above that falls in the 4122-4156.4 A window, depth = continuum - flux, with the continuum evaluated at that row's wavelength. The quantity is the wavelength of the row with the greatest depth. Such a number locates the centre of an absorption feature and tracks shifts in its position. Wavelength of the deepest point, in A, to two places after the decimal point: 4154.91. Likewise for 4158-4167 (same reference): 4162.58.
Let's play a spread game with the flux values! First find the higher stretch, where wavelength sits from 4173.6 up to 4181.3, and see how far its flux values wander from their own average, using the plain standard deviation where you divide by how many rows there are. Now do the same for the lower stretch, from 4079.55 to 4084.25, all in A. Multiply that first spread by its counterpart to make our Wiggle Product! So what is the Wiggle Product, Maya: 0.058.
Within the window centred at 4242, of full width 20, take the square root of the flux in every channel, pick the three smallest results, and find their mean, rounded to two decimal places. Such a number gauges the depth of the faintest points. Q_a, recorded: 1.34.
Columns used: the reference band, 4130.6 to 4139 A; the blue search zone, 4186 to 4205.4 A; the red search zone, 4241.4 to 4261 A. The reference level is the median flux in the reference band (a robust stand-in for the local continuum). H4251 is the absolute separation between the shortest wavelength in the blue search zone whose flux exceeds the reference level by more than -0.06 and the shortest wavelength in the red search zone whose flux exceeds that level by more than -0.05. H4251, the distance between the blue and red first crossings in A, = 55.3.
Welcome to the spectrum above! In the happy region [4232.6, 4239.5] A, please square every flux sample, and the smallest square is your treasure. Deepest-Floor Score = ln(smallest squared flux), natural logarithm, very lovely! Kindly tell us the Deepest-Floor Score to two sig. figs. 1.2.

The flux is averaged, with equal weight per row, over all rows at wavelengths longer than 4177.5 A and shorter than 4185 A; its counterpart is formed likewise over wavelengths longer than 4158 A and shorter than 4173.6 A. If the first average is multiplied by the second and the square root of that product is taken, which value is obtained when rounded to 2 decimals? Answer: 1.81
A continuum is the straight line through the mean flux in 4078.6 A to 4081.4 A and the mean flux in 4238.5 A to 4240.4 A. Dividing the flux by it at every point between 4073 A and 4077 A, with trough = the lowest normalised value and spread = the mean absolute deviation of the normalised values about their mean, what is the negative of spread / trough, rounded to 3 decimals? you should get -0.080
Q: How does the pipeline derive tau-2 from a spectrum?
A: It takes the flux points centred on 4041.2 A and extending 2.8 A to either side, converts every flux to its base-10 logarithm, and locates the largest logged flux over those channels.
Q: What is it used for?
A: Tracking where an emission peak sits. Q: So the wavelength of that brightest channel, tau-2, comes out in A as 4038.89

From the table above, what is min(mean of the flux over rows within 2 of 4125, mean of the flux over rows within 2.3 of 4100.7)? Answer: 1.68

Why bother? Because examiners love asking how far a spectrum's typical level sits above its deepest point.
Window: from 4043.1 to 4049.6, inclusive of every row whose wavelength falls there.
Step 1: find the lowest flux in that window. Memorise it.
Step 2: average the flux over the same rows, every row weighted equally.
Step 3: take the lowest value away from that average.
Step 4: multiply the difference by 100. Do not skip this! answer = 27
